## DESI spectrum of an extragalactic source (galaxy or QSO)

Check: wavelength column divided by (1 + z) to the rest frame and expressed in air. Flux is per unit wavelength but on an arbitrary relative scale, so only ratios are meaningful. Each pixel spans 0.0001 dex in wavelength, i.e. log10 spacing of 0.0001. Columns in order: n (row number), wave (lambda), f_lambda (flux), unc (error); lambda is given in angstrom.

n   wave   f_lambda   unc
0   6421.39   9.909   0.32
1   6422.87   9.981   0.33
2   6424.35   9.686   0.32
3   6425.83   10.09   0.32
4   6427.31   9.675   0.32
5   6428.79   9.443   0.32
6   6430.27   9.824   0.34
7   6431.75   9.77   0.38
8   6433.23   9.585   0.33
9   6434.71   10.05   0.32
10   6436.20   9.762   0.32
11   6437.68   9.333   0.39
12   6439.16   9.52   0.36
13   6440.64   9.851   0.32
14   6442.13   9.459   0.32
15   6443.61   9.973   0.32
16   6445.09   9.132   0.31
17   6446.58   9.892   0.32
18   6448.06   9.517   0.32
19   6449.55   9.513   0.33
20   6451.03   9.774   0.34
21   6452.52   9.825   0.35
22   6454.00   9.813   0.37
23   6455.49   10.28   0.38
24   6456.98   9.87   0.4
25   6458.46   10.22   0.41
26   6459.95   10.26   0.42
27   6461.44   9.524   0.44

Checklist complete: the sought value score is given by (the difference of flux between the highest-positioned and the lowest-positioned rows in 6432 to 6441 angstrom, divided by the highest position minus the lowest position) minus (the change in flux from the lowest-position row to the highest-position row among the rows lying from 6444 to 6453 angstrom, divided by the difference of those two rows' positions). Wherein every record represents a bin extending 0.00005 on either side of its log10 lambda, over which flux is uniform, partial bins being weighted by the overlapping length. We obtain -0.06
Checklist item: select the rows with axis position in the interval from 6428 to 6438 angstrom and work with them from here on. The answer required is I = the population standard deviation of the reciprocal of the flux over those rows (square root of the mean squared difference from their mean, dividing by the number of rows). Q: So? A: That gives 0.0024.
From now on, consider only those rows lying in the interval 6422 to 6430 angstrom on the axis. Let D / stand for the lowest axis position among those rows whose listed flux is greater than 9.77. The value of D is 6422.87 angstrom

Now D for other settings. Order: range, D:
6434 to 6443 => 6434.71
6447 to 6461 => 6451.03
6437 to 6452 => 6440.64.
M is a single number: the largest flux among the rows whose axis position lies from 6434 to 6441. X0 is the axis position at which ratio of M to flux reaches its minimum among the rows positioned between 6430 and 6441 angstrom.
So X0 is 6434.71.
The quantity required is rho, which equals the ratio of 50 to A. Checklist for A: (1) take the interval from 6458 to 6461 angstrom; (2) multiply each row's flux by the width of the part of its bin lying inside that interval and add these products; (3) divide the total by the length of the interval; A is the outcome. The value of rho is 4.93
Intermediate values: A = 10.2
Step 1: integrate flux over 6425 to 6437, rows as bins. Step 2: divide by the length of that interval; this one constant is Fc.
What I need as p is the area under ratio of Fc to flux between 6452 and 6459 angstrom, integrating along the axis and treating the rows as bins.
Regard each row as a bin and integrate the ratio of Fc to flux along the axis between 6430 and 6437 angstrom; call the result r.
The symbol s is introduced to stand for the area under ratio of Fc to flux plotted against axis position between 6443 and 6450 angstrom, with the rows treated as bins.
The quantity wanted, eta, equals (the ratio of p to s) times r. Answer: 6.7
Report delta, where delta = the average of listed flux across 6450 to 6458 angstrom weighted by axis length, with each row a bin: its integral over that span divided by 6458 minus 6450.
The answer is 9.9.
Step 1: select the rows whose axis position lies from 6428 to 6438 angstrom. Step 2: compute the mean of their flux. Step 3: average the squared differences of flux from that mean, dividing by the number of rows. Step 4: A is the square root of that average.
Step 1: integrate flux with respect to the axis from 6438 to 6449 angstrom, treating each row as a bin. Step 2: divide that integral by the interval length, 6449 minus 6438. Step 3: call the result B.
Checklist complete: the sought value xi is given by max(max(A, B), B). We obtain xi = 9.61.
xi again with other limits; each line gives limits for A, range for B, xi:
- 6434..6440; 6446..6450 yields 9.64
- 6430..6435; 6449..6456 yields 9.84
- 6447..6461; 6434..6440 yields 9.67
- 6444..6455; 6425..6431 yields 9.76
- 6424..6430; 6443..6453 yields 9.65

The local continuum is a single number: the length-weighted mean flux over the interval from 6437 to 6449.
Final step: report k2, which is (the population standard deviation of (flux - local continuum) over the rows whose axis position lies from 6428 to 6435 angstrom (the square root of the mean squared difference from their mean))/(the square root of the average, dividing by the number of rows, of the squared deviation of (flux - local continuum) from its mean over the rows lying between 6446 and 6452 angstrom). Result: 1.26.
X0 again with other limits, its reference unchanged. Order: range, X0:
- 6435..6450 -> 6443.61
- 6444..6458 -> 6455.49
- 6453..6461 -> 6455.49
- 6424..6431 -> 6425.83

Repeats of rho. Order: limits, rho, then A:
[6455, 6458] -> 4.96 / 10.1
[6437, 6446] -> 5.23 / 9.6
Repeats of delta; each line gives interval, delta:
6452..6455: 9.9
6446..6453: 9.7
